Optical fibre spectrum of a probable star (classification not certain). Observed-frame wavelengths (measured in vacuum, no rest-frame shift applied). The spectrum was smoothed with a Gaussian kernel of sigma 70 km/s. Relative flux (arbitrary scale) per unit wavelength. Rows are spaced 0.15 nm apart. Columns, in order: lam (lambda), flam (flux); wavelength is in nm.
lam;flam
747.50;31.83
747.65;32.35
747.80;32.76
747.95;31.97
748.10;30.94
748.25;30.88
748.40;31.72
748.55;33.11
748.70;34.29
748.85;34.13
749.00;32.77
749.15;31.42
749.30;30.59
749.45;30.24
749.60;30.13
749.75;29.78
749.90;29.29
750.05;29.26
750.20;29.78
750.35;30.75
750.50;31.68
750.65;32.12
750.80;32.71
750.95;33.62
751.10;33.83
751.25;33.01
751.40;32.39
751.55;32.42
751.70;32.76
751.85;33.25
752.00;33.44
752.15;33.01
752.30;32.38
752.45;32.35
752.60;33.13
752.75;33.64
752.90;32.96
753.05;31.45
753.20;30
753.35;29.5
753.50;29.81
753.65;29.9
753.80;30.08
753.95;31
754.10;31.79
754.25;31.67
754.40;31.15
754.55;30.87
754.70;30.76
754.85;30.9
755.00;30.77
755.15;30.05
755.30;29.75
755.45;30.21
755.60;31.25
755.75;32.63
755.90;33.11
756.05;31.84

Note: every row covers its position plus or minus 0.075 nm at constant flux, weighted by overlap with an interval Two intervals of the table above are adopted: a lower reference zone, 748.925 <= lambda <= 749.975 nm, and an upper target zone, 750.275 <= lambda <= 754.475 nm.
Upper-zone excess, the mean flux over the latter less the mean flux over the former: 1.39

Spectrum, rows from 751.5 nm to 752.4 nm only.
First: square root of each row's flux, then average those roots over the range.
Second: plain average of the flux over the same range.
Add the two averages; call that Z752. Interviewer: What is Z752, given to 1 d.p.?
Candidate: 38.6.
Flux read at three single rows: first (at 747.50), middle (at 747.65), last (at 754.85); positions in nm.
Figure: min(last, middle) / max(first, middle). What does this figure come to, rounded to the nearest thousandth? 0.955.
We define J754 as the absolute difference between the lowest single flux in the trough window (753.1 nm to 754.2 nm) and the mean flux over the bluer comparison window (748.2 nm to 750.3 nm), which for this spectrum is 1.7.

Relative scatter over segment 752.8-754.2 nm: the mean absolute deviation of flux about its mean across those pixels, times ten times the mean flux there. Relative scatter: 295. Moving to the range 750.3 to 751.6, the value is 228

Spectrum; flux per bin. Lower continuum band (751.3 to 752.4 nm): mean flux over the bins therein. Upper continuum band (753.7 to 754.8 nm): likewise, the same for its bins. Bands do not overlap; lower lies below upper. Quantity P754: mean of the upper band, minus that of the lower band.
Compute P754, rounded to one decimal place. -1.8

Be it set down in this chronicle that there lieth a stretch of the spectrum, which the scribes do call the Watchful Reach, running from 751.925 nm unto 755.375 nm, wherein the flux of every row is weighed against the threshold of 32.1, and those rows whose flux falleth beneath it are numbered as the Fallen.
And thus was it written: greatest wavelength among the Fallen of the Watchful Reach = 755.30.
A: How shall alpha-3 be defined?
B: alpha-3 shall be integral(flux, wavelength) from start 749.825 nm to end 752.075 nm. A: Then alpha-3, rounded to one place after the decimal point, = 72.0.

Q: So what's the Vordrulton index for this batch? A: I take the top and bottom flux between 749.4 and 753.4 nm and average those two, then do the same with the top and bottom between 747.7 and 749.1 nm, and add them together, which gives 64.1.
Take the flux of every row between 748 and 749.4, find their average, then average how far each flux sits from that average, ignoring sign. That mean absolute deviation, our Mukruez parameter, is 1.2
